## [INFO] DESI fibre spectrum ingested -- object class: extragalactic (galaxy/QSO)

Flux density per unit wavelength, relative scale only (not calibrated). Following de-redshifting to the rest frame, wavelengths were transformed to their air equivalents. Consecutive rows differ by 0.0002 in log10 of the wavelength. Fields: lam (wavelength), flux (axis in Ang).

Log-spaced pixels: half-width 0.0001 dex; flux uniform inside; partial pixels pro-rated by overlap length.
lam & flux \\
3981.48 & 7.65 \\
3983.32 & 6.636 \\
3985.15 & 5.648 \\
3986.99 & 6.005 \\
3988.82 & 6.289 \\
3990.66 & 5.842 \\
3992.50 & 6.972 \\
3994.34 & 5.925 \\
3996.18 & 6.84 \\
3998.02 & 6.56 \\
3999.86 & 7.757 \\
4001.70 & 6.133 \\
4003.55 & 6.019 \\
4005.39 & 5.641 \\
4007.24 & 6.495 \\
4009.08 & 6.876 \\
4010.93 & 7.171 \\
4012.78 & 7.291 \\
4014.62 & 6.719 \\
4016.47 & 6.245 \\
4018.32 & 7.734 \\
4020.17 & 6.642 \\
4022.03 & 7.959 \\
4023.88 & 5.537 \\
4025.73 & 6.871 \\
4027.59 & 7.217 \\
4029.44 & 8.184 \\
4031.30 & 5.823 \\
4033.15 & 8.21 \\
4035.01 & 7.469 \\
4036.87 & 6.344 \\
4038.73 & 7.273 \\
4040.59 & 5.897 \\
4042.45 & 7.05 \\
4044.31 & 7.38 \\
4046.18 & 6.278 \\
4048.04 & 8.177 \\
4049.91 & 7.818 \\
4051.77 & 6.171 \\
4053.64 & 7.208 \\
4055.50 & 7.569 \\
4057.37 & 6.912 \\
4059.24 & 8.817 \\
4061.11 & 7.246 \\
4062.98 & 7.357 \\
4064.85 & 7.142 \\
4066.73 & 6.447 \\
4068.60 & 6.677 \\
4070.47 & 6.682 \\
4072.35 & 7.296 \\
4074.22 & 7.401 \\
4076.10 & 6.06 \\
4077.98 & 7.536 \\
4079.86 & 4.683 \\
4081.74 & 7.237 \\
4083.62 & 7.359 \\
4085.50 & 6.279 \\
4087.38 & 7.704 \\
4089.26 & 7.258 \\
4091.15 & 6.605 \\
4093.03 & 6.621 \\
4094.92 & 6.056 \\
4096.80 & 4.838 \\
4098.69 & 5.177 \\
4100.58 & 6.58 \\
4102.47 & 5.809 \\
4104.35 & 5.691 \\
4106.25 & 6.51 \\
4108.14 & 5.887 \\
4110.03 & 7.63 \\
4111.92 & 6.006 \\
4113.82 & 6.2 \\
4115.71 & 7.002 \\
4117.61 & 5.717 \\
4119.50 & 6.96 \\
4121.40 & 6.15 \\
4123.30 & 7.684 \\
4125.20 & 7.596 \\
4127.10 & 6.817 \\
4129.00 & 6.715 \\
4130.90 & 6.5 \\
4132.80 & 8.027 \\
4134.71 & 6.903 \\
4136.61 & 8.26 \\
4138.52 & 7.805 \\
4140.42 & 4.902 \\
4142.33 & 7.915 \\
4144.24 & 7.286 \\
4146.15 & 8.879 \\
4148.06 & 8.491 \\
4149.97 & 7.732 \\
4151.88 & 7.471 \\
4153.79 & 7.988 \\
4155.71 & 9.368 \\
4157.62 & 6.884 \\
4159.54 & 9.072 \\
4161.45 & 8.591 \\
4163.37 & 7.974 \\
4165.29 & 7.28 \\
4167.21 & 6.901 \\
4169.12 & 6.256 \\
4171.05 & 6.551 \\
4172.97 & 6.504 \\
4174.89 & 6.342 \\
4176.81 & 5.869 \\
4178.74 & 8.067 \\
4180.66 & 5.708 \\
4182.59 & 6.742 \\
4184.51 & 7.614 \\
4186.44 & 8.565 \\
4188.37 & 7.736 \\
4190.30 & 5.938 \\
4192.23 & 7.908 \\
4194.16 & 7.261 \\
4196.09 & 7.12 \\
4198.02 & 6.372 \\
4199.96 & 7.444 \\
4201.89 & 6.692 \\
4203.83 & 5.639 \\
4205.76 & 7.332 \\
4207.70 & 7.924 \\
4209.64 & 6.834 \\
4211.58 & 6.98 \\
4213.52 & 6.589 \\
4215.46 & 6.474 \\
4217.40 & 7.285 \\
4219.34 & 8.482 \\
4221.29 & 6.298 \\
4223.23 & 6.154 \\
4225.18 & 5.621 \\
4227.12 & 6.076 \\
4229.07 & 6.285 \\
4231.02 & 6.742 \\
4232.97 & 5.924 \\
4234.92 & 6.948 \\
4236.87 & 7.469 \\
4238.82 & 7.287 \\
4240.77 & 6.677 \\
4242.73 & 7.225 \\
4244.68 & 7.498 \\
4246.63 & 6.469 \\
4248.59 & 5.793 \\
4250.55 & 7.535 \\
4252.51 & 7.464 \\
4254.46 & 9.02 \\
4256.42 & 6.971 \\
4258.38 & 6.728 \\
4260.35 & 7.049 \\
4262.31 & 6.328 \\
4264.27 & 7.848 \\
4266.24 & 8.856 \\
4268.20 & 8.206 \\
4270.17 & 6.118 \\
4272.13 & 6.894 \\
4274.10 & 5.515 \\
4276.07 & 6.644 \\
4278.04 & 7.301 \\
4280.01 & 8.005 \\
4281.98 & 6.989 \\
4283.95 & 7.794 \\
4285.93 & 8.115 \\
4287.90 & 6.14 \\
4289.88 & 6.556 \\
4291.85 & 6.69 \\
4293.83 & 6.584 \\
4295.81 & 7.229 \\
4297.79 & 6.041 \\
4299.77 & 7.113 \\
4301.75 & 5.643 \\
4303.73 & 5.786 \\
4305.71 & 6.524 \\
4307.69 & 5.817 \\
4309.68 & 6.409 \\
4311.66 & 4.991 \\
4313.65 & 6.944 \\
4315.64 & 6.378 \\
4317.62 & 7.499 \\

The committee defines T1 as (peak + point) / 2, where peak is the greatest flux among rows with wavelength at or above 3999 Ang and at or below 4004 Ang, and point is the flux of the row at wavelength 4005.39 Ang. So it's 6.70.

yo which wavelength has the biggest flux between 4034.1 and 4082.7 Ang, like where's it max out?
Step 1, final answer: 4059.24 Ang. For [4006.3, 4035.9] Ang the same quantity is 4033.15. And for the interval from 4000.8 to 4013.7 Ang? 4012.78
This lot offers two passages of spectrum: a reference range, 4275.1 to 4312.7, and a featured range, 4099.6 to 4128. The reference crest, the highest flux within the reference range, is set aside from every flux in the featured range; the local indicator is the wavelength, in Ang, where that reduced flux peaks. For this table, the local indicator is 4123.30 Ang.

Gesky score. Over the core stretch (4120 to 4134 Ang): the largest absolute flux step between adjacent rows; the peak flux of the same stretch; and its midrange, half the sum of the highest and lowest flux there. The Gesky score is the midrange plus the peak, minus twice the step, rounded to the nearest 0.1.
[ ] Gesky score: 12.0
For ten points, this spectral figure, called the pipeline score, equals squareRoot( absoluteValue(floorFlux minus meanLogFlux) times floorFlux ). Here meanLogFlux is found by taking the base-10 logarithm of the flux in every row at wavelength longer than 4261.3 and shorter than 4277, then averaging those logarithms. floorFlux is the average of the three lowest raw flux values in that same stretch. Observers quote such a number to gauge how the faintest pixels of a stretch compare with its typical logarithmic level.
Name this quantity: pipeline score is 5.5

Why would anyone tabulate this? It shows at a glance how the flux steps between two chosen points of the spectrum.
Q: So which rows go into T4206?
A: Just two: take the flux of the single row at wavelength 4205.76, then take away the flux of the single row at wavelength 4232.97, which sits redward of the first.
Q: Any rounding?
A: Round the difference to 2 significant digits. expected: 1.4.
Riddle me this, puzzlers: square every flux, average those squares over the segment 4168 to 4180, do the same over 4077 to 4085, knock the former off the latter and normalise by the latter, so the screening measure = 0.05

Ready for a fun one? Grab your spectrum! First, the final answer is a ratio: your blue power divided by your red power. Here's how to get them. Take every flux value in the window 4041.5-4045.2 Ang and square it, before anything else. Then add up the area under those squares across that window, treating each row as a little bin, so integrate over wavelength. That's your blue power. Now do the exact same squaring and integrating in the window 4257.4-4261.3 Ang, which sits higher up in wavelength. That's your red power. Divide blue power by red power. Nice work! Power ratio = 1.04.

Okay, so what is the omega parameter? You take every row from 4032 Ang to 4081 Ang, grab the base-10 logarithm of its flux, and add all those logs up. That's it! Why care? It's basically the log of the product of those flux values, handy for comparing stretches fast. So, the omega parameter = 22.0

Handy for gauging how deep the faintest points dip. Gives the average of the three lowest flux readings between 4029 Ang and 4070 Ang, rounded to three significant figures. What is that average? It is 5.96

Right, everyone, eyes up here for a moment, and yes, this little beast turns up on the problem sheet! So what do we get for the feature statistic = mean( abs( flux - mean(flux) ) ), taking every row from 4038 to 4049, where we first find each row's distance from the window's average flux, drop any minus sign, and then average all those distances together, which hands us 0.61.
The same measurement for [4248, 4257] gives 0.78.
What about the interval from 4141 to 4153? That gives 0.48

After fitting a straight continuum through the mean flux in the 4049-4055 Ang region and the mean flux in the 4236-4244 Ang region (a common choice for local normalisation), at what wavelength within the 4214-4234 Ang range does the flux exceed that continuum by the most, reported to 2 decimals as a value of 4219.34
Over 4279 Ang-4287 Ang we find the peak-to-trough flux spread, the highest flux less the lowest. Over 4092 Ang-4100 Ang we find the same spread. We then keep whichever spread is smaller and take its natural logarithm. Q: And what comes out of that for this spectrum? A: 0.1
